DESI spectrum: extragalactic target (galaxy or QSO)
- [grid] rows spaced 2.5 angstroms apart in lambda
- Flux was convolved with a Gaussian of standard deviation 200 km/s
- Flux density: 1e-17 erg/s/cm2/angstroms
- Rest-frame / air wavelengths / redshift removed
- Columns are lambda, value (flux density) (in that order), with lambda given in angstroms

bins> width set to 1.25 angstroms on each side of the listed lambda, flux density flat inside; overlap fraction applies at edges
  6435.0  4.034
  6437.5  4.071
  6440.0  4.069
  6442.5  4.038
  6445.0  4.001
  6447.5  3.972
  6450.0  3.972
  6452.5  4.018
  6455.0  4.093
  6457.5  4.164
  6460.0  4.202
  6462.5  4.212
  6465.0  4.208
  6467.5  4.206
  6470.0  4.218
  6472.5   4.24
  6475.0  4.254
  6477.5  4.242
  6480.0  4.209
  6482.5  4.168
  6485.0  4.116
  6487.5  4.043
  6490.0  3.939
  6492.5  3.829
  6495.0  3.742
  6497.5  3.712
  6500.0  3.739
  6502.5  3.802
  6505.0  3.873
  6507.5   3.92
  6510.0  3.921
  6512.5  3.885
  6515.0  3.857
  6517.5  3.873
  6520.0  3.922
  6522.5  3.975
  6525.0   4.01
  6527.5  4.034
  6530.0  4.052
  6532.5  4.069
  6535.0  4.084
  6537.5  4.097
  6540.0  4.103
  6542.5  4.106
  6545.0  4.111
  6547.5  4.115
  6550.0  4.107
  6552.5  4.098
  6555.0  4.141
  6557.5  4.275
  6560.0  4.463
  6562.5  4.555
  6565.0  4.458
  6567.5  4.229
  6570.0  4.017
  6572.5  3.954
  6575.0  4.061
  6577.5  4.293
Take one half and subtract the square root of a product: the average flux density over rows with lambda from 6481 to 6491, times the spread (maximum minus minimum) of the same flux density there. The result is -0.47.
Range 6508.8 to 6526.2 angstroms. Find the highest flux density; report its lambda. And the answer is 6525.0 angstroms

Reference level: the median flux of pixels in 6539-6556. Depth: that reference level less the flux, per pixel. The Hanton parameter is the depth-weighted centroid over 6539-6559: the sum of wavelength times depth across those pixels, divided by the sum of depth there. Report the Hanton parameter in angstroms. 6557.1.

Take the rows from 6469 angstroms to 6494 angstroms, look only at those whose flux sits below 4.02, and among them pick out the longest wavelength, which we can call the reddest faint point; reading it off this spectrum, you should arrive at 6492.5 angstroms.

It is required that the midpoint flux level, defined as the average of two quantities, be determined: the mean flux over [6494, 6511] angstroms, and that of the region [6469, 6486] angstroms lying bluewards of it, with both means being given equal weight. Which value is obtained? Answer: 4.01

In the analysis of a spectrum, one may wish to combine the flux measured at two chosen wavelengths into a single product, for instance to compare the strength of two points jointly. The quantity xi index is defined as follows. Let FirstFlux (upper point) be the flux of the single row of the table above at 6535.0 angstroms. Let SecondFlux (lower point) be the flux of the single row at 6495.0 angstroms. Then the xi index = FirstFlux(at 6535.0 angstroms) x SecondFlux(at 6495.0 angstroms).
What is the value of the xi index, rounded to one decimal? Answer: 15.3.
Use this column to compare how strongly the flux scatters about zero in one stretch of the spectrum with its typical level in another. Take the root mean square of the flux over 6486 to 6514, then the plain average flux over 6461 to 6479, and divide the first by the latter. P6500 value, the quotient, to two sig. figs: 0.91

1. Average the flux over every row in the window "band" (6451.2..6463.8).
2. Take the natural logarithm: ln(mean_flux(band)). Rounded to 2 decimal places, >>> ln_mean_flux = 1.42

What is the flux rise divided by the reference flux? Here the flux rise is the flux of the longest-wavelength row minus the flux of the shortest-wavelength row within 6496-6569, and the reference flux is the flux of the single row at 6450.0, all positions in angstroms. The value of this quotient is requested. 0.130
